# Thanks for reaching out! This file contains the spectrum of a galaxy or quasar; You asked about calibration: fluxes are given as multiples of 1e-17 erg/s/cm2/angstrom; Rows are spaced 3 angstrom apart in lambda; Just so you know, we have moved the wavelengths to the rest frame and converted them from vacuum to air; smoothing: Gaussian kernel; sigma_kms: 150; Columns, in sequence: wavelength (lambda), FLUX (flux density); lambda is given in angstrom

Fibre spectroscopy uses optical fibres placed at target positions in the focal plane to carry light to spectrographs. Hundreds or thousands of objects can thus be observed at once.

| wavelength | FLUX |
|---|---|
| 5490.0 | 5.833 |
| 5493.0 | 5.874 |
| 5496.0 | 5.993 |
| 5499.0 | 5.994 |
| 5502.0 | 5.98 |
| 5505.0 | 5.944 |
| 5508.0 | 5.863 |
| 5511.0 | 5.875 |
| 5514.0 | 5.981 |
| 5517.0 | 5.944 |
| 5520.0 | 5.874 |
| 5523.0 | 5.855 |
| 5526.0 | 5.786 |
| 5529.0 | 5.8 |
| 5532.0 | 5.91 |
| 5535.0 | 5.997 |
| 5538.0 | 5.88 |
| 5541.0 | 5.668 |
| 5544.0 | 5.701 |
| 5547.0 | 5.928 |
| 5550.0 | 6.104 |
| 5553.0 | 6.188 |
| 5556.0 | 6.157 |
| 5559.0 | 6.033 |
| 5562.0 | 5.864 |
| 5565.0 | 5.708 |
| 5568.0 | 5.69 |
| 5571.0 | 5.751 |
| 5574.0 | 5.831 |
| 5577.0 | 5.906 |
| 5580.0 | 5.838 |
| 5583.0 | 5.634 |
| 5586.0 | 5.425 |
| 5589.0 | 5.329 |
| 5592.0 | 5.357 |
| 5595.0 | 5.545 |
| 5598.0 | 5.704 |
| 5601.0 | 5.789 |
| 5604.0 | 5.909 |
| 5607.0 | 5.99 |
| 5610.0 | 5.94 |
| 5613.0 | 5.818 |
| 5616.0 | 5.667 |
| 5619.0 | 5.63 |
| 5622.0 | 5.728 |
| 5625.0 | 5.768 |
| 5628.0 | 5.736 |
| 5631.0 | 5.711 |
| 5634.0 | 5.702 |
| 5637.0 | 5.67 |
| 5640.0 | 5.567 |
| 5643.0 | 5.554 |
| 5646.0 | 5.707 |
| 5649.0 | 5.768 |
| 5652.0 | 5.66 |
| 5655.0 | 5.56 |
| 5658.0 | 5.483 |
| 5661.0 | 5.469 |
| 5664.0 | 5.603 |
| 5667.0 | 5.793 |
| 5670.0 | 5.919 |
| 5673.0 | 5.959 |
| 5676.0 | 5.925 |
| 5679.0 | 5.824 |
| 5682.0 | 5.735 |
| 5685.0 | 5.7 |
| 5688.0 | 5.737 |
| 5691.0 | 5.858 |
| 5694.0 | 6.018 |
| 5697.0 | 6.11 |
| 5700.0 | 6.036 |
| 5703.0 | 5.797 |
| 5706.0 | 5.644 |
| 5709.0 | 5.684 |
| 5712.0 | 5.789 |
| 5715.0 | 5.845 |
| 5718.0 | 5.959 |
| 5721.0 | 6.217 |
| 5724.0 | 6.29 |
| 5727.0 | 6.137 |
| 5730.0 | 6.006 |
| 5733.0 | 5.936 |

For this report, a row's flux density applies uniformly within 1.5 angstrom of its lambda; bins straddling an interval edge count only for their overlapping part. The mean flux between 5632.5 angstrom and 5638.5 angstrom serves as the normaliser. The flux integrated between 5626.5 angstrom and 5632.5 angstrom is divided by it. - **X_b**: 6.04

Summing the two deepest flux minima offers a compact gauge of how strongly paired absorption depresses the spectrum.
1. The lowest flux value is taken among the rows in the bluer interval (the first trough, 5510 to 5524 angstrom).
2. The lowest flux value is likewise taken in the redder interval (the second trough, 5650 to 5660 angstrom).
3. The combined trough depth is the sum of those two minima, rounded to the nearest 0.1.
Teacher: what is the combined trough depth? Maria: 11.3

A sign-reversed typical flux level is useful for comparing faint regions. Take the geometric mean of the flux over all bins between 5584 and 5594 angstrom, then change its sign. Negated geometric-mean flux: -5.37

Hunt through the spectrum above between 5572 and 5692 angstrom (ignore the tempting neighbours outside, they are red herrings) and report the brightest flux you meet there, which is 5.99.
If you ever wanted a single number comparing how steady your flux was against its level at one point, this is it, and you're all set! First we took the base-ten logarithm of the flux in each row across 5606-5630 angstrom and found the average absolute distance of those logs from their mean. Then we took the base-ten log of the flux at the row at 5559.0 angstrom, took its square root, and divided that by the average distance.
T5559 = 120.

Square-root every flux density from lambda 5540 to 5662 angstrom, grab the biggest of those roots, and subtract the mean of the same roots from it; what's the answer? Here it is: 0.093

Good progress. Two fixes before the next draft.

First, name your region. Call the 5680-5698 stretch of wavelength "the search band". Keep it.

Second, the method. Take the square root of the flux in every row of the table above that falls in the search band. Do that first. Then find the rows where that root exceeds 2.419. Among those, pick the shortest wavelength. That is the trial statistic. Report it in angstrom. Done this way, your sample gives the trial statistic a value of 5691.0 angstrom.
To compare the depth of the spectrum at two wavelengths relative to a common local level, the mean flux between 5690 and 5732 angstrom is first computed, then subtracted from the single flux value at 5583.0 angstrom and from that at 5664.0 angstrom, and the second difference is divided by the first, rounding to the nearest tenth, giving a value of 1.1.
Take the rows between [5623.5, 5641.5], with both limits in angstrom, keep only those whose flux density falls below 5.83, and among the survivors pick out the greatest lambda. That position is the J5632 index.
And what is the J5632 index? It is 5640.0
